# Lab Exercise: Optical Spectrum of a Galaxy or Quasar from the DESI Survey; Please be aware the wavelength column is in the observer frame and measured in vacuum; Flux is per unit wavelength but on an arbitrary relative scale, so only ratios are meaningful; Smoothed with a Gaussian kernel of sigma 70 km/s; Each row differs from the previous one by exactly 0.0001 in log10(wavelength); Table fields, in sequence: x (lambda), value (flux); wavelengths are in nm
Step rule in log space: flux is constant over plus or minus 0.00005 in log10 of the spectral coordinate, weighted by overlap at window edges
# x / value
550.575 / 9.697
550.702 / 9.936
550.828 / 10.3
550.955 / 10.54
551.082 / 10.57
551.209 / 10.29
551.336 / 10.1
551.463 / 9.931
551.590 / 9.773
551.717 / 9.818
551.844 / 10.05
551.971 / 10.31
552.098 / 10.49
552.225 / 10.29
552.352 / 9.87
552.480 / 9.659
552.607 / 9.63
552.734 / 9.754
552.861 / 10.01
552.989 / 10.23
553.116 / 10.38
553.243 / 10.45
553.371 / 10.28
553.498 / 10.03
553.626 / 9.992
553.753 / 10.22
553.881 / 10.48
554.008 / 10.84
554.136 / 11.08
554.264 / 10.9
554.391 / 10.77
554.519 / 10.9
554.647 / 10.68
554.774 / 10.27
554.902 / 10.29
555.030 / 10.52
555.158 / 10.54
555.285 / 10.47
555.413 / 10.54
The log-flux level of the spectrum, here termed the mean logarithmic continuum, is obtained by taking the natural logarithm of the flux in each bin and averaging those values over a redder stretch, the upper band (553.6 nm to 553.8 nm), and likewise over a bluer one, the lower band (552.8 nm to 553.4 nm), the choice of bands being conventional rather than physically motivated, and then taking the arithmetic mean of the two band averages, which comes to 2.32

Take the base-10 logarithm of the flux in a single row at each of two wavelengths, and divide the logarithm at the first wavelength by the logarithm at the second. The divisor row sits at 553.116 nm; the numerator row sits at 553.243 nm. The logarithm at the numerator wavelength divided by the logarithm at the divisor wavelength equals 1.00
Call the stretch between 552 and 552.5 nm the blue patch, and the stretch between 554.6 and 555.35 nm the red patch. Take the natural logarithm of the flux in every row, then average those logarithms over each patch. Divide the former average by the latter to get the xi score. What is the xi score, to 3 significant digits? 0.984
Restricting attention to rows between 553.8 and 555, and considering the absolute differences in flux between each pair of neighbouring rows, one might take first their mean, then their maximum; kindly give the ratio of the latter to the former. 1.94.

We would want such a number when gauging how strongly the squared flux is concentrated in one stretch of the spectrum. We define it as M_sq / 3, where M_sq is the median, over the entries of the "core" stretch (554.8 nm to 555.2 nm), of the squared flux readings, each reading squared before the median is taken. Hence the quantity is 36.9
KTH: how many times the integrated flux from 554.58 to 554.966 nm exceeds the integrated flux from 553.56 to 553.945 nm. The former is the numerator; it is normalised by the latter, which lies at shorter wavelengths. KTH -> 1.02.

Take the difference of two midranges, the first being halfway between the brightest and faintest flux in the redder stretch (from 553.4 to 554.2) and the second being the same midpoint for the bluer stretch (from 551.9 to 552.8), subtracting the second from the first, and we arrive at 0.5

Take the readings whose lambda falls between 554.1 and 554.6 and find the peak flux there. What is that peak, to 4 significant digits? 11.08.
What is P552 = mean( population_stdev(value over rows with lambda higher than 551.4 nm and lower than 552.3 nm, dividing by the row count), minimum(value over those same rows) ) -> 5.01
